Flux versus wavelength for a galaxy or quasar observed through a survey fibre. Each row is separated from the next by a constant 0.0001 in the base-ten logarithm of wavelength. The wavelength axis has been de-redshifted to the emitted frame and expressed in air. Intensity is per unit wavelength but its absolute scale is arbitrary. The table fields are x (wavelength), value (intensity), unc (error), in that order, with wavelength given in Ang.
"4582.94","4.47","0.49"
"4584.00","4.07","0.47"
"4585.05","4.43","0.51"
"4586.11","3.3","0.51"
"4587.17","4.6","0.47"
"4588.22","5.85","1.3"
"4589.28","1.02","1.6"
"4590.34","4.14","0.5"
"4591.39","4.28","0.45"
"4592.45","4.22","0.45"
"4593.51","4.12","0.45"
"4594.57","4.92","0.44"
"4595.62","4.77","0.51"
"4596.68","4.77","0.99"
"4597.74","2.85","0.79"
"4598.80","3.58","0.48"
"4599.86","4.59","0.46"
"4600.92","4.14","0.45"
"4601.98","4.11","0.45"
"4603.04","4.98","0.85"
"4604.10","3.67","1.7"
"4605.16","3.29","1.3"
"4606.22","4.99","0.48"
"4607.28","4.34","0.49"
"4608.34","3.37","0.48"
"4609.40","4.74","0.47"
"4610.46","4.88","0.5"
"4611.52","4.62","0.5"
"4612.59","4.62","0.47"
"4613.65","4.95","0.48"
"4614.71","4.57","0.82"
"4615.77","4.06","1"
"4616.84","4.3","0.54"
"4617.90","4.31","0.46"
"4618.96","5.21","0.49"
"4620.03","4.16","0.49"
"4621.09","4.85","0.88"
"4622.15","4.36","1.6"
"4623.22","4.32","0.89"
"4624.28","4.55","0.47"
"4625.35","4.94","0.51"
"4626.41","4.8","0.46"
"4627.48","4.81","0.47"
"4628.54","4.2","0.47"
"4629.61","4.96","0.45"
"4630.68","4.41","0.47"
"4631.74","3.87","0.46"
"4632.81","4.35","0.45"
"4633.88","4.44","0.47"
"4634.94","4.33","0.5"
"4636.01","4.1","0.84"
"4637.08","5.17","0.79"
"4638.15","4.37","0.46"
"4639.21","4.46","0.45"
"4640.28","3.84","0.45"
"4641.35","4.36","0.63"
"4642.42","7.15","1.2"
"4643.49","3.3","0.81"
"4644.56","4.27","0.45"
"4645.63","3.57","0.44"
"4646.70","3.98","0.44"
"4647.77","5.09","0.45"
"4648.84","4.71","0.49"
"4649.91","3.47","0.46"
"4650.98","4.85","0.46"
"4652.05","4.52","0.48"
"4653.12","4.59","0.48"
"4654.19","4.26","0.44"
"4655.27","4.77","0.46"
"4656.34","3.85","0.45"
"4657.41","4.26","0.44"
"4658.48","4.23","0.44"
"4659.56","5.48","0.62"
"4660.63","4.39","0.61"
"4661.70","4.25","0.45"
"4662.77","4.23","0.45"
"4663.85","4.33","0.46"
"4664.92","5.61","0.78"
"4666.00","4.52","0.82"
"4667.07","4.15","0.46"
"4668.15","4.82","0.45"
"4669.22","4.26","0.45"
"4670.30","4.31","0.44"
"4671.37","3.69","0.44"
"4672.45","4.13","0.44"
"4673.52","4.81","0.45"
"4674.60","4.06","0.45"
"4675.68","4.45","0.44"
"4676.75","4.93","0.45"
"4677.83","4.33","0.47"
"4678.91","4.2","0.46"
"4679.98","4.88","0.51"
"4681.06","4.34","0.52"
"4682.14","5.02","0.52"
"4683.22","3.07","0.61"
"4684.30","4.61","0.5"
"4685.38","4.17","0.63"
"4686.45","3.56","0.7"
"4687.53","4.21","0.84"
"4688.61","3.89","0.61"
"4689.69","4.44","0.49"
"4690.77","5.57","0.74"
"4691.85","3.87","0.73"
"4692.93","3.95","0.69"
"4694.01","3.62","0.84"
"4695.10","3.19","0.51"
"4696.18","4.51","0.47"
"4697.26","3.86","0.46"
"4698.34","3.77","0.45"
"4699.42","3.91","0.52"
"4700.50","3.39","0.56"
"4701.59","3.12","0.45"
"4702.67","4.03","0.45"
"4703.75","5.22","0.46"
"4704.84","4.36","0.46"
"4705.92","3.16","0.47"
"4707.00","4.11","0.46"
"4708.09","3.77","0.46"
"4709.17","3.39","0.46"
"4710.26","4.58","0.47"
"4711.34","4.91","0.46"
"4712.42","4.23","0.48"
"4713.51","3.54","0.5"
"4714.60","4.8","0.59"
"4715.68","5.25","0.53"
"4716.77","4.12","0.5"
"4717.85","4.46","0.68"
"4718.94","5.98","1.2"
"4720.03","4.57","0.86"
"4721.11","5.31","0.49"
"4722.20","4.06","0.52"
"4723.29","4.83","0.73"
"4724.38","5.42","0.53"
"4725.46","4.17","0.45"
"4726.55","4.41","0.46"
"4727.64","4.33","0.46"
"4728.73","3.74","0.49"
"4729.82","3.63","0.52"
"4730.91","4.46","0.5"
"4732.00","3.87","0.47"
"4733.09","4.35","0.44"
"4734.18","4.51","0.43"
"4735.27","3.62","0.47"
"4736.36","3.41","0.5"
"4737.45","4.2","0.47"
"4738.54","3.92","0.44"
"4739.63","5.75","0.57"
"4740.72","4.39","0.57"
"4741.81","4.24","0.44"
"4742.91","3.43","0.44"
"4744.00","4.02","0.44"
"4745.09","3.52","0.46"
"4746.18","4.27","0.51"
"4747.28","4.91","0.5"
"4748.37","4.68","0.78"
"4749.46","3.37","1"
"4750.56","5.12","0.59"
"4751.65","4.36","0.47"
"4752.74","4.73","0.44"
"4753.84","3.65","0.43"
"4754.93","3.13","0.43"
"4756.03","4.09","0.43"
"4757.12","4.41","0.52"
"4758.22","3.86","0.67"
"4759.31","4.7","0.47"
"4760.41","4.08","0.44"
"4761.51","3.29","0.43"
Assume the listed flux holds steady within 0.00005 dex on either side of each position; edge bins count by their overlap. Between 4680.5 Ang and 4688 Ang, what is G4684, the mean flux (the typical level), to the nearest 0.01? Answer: 4.14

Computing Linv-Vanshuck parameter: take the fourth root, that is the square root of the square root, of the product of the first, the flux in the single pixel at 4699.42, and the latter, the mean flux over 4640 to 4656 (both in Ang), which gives 2.04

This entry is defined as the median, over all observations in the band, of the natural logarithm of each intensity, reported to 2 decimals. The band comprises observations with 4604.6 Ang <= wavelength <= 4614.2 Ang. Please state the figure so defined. 1.53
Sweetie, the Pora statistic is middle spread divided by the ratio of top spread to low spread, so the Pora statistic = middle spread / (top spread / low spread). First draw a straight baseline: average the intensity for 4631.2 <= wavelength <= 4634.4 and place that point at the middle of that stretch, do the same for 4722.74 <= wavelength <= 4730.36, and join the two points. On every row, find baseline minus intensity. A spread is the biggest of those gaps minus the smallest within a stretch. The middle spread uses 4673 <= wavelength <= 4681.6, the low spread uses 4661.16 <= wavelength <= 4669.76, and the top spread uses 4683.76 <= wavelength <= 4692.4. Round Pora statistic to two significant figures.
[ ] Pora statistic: 0.63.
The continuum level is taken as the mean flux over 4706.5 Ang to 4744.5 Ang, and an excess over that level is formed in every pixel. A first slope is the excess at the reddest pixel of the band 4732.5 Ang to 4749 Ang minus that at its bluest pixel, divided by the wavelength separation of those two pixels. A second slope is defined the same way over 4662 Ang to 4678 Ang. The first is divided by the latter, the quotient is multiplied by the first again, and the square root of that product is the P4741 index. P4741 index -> 0.27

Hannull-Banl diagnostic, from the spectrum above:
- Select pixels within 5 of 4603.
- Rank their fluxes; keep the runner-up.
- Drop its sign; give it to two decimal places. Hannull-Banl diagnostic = 4.98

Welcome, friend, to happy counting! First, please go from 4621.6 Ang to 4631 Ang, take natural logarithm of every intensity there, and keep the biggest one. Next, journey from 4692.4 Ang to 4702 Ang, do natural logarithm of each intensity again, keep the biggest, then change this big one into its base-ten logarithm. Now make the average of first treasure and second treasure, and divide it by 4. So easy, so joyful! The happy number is 0.222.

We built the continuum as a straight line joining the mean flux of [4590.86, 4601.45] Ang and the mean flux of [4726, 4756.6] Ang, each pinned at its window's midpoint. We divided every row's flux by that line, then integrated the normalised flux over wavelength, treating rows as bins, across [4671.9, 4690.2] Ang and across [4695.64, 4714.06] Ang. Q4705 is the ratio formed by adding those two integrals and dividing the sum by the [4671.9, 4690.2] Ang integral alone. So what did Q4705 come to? 1.94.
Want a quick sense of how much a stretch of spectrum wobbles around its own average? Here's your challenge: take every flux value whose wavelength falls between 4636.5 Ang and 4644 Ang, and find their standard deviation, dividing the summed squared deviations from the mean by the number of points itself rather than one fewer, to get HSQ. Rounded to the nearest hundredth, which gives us 1.15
